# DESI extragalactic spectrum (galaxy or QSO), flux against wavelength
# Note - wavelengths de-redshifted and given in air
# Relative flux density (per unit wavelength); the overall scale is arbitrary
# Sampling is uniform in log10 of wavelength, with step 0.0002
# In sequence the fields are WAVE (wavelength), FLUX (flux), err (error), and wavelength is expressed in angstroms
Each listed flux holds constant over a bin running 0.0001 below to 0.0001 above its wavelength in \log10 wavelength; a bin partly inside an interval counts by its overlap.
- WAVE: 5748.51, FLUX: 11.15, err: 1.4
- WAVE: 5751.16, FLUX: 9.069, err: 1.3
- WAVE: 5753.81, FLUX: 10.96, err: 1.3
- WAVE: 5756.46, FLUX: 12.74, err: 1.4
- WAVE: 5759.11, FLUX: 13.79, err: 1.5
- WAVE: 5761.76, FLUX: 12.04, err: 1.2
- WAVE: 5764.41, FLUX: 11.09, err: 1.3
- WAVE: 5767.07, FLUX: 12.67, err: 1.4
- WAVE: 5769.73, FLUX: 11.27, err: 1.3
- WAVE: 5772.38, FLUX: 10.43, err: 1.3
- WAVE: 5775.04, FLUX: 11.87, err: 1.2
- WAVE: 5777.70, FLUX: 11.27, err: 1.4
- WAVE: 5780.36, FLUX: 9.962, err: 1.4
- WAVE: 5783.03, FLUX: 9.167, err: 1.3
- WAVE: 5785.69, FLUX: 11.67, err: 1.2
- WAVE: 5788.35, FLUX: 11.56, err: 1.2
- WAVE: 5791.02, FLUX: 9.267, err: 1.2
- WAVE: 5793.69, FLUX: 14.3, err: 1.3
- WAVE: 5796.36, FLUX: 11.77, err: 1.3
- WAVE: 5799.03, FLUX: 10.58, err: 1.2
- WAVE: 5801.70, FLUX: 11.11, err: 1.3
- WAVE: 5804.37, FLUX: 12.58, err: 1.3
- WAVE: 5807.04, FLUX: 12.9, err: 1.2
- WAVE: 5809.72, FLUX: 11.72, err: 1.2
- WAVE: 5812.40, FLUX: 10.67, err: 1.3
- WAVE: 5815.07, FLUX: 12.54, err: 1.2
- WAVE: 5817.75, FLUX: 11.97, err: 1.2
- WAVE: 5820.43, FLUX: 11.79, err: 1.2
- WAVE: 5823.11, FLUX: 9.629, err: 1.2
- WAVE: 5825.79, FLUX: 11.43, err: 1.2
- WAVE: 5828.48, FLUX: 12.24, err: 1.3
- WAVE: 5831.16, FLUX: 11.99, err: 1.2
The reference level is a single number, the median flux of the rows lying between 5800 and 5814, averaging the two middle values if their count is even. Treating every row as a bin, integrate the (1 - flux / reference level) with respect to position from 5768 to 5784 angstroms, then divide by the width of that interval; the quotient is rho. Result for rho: 0.083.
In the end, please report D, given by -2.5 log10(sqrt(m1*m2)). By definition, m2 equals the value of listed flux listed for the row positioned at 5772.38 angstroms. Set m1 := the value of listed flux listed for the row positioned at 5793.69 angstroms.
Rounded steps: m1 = 14.3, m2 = 10.43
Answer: -2.72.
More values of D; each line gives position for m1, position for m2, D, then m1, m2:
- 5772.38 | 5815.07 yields -2.65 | 10.43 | 12.54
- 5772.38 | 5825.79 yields -2.60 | 10.43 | 11.43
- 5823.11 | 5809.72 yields -2.57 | 9.629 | 11.72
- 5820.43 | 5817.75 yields -2.69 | 11.79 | 11.97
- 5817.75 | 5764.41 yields -2.65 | 11.97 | 11.09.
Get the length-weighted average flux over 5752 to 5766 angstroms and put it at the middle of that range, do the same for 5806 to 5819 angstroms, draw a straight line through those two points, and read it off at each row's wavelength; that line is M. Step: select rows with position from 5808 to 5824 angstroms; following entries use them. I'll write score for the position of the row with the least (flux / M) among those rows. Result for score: 5823.11 angstroms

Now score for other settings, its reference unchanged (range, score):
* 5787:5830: 5791.02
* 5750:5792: 5751.16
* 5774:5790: 5783.03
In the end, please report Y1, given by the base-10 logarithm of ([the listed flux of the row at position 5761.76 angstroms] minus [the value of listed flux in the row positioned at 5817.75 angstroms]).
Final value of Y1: -1.2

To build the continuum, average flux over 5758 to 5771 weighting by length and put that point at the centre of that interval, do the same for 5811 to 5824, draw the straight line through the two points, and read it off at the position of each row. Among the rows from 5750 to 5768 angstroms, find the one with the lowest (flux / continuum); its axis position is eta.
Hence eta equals 5751.16 angstroms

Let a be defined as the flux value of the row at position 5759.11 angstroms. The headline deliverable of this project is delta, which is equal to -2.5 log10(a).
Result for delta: -2.85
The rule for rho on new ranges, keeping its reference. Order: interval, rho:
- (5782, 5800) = 0.041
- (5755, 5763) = -0.095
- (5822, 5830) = 0.048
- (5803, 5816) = -0.029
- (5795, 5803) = 0.048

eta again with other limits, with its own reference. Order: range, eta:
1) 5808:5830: 5823.11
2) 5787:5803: 5791.02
